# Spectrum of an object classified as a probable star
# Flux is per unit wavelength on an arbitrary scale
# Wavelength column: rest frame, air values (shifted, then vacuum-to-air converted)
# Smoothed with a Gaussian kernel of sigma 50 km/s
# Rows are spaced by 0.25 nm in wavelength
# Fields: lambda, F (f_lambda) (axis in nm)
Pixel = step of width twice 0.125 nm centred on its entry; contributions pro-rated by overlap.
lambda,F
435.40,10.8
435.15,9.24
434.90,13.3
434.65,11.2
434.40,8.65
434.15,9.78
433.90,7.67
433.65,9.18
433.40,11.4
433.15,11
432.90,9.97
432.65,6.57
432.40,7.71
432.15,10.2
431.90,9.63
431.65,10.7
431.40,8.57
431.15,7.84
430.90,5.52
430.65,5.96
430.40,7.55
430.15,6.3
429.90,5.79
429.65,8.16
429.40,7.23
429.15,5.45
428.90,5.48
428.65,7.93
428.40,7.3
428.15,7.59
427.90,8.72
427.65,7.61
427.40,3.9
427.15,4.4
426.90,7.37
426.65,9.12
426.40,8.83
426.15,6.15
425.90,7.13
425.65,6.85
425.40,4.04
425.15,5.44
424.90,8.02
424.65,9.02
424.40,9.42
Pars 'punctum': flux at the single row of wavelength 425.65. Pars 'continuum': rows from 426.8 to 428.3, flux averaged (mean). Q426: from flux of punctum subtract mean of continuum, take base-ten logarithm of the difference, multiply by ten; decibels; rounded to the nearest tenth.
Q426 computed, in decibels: -6.0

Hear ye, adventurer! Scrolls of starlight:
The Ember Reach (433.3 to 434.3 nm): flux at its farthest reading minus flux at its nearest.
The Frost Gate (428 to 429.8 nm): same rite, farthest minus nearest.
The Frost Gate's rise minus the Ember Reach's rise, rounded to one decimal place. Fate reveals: 2.2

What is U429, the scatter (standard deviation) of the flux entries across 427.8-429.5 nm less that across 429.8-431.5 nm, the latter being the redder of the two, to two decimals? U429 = 0.04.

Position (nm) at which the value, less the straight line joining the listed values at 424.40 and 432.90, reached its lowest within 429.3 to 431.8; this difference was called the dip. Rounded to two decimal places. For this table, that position 430.90 nm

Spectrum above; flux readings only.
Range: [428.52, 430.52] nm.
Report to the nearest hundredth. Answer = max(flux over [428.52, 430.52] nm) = 8.16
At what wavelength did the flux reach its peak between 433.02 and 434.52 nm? 433.40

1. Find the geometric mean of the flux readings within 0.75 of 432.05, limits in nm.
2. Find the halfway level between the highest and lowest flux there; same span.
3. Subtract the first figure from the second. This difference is -0.14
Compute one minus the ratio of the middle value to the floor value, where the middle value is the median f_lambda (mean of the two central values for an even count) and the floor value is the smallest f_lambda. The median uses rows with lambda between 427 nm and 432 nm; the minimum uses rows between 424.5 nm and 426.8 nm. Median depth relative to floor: -0.8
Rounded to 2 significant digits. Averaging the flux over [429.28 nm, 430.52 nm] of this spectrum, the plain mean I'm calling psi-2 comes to 7.0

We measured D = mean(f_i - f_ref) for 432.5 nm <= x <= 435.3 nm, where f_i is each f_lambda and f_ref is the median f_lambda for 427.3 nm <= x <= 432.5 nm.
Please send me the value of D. 2.2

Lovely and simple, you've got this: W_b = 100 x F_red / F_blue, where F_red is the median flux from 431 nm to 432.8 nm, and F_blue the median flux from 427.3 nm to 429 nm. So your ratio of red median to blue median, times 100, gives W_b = 113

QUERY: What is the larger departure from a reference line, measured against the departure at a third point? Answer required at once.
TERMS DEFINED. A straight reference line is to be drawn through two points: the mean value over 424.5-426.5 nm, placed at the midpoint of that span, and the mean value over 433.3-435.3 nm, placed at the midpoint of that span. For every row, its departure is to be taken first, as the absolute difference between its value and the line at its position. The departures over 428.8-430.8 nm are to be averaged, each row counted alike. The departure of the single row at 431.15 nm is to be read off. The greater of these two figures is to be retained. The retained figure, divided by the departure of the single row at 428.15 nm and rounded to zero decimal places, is 7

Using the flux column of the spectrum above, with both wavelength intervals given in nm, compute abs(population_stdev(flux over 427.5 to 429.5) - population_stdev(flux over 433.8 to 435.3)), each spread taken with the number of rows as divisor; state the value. 0.8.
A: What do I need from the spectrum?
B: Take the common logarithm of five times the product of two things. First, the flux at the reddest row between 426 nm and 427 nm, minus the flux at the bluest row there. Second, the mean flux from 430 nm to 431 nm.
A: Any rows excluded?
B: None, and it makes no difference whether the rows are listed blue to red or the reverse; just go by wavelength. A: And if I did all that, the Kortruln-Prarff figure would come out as 1.59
